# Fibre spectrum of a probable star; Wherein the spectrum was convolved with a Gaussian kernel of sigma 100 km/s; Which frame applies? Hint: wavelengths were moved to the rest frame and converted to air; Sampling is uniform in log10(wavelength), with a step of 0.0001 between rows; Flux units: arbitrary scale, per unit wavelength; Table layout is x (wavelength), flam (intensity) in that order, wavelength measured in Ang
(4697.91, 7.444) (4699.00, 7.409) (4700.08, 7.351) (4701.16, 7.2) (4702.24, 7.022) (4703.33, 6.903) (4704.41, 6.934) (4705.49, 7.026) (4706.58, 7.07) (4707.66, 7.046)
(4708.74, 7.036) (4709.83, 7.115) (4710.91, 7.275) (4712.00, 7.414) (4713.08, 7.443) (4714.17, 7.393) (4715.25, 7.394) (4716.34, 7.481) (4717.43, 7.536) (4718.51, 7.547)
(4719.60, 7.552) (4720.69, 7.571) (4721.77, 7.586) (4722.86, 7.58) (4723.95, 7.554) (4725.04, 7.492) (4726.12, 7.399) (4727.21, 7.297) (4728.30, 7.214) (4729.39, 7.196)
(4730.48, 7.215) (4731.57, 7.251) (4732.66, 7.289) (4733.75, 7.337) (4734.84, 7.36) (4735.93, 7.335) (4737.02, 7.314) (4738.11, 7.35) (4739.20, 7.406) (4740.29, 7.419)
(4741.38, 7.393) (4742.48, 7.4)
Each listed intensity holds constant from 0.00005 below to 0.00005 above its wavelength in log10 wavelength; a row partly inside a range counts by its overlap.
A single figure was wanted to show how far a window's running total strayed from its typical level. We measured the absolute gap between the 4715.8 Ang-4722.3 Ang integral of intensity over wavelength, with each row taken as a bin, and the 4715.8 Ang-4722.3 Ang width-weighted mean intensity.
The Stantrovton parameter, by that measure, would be 42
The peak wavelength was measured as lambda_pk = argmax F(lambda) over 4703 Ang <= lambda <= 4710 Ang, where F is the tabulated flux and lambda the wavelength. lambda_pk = 4709.83 Ang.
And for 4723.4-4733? 4723.95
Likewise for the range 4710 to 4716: 4713.08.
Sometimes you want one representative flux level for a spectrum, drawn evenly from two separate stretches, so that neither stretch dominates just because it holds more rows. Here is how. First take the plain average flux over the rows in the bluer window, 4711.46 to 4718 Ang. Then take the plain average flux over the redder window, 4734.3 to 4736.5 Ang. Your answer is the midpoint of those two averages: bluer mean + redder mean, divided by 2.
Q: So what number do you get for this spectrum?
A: 7.40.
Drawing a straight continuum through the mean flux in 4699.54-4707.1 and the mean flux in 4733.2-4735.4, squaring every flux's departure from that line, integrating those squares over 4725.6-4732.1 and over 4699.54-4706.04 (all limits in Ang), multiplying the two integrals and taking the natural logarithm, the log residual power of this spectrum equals -4.6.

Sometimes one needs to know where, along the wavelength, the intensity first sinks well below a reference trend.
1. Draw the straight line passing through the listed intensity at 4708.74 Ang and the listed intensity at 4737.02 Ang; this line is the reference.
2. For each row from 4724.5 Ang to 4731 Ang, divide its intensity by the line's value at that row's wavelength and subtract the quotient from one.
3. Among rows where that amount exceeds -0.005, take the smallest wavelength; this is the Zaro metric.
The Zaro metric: 4728.30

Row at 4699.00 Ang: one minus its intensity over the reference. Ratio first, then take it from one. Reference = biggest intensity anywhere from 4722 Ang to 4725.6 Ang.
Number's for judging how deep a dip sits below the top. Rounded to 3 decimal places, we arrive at 0.023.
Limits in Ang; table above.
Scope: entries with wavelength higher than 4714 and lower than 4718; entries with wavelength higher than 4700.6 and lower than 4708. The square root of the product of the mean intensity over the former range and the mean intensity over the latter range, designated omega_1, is 7.24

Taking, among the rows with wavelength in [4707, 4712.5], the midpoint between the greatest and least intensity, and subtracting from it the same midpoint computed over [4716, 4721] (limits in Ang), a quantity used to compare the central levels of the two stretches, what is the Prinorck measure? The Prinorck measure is -0.3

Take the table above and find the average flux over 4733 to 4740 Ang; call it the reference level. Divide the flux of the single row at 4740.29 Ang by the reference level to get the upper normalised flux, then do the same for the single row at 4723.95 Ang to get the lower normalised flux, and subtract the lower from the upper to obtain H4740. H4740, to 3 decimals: -0.018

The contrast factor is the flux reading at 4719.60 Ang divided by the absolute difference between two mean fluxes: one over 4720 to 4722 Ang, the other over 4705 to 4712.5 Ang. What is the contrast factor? 17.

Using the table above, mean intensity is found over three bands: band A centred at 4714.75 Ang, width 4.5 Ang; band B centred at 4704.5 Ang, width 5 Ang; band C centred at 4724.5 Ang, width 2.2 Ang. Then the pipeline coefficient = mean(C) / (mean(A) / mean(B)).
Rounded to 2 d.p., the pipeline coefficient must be 7.08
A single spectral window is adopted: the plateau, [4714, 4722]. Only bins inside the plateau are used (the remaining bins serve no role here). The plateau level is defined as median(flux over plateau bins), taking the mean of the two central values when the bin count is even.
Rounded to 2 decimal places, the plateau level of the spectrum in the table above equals 7.54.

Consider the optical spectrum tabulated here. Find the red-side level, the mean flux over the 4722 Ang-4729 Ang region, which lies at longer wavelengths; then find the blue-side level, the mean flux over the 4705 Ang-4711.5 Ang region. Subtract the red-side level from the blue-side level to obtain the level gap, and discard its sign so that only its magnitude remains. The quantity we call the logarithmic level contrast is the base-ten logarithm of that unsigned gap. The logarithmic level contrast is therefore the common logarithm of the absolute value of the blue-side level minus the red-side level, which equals -0.48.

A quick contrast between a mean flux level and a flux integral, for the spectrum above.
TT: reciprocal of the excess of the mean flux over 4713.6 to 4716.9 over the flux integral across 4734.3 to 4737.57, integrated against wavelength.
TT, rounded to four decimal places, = -0.0603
